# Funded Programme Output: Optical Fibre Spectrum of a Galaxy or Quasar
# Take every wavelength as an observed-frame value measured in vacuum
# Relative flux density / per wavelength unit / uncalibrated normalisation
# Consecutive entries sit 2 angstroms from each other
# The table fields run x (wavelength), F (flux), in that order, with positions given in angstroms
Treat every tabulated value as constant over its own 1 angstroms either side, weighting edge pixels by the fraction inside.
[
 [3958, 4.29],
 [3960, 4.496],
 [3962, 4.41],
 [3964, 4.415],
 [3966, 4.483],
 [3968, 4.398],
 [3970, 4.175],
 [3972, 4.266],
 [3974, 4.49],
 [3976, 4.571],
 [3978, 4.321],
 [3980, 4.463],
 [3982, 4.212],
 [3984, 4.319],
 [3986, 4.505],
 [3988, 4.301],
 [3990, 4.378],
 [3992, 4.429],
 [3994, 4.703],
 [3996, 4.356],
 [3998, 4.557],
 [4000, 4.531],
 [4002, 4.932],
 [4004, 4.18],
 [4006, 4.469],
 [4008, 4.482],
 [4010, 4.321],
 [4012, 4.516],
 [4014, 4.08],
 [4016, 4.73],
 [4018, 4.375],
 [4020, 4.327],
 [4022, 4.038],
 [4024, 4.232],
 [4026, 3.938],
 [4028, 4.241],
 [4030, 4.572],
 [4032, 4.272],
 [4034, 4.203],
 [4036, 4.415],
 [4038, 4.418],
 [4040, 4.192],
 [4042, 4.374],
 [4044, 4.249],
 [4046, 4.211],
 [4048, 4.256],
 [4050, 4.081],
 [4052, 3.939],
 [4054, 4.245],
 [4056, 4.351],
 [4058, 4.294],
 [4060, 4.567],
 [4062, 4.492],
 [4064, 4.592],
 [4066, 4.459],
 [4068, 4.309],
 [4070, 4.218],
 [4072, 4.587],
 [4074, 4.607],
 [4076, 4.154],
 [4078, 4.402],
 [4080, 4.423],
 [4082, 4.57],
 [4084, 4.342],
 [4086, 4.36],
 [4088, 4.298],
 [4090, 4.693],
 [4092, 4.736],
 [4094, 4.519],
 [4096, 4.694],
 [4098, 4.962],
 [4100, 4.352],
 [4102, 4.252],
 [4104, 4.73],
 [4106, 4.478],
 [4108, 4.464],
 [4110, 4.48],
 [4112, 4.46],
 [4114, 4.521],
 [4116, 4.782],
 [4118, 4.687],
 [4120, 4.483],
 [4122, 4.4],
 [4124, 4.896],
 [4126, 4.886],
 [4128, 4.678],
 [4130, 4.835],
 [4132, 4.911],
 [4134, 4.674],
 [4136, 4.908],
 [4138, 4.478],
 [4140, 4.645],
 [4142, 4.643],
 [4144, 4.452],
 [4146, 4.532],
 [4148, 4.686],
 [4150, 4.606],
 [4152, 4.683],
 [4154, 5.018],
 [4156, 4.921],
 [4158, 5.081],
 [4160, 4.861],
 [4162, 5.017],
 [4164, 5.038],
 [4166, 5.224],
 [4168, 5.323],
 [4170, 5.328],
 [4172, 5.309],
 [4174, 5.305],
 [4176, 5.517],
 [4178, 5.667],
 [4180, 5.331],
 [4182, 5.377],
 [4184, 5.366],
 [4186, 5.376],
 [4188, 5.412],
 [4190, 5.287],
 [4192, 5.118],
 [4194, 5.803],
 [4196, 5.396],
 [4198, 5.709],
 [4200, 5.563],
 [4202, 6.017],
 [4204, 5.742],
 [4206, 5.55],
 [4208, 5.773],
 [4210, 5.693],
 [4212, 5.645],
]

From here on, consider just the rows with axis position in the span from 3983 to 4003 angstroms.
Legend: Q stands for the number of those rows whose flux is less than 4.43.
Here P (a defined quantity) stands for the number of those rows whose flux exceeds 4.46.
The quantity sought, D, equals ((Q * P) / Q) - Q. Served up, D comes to 0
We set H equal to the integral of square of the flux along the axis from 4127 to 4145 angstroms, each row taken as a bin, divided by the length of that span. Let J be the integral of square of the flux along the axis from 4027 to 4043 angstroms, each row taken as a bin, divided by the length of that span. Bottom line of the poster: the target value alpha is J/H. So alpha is 0.85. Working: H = 22.0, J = 19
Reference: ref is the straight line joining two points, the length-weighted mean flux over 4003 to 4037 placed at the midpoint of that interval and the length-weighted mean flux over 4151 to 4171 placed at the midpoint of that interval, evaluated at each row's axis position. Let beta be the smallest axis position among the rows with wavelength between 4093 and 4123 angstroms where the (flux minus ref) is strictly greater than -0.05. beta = 4096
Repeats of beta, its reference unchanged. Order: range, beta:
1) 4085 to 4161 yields 4090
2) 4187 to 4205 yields 4188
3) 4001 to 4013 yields 4002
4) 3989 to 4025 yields 3990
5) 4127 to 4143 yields 4132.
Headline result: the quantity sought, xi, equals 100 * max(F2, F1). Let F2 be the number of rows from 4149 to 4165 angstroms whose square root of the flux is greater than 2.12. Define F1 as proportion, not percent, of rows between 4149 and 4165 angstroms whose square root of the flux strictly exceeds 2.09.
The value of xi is 800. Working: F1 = 1.0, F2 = 8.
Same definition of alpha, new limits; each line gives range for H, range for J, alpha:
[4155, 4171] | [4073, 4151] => 0.81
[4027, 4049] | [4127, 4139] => 1.21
